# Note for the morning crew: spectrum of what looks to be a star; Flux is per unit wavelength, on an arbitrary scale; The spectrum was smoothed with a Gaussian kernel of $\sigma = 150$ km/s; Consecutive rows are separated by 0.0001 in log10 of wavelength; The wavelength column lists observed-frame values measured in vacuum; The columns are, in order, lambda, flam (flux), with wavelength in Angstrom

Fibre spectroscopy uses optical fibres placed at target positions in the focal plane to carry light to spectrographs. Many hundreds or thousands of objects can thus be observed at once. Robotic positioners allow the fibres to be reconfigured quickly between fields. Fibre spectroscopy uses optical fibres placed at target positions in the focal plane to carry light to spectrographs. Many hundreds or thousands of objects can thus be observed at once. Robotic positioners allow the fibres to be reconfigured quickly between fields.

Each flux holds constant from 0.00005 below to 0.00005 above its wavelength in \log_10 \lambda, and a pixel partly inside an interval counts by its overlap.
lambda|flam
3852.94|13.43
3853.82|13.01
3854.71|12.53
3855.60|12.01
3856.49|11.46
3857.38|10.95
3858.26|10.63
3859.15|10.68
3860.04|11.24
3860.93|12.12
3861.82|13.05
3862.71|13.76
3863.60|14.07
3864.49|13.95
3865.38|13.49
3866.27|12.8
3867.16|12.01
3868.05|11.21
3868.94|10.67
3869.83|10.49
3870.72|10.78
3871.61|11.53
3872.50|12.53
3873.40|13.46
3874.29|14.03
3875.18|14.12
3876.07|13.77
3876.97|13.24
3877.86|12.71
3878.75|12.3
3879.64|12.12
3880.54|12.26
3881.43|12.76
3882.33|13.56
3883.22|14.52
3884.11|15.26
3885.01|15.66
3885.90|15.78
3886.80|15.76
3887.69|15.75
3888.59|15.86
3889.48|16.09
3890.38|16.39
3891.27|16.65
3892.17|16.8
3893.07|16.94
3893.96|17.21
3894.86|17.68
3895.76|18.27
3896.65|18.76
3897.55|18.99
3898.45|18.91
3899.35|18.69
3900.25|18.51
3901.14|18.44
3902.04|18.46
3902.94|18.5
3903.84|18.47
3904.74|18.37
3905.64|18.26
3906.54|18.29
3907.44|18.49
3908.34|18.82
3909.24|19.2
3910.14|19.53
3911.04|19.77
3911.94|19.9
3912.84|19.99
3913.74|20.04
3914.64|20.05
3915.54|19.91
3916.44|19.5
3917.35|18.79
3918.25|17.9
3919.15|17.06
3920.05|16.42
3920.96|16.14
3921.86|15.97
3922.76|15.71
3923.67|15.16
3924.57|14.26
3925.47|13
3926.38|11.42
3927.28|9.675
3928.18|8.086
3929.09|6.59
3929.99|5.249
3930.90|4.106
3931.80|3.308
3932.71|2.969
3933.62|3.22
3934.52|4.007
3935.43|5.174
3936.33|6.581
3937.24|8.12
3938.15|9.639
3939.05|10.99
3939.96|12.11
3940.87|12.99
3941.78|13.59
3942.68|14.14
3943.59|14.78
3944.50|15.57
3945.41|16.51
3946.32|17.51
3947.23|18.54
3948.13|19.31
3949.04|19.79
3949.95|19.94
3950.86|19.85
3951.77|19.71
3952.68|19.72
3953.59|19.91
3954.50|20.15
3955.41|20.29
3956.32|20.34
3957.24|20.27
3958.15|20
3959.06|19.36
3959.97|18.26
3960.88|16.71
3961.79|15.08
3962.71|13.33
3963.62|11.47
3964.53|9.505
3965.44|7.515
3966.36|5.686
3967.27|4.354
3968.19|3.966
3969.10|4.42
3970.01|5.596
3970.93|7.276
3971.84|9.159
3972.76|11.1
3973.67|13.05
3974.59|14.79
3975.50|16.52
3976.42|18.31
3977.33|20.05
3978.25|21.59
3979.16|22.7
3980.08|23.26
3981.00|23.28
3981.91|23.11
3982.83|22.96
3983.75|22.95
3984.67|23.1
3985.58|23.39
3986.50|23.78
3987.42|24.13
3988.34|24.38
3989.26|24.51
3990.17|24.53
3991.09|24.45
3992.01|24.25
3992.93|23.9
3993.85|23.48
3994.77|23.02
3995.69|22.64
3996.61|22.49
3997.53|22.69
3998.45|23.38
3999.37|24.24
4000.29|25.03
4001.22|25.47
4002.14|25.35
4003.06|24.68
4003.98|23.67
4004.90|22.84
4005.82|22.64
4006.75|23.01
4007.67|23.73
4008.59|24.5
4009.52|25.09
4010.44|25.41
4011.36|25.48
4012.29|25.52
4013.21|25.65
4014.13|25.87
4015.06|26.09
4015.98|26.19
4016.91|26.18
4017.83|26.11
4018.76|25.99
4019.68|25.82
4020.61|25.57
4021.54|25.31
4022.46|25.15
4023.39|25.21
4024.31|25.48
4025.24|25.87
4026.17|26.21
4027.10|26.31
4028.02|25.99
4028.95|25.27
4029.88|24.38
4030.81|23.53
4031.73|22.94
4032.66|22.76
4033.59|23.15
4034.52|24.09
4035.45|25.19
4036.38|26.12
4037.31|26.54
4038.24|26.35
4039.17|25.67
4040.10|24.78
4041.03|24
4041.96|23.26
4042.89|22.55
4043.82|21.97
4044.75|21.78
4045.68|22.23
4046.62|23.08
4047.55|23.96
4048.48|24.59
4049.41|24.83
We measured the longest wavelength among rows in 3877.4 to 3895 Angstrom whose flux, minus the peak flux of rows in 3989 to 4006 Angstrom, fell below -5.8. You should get 3894.86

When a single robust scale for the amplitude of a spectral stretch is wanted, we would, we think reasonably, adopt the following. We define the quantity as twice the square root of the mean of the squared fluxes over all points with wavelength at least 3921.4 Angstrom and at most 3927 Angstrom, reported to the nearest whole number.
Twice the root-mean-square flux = 29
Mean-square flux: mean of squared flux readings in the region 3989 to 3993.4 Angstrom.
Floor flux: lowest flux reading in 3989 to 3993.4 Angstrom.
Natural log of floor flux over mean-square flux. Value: -3.21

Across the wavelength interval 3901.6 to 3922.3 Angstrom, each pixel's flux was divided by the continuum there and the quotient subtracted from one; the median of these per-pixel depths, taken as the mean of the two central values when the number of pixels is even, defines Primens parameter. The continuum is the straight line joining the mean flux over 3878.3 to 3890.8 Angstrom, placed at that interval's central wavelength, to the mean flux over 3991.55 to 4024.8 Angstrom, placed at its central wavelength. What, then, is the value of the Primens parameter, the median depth -0.140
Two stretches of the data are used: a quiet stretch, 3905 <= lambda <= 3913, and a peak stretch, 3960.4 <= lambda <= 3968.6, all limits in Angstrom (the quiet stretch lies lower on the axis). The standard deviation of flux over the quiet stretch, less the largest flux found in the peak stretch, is -16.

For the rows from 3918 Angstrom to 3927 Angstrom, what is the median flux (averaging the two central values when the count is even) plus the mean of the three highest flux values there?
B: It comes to 33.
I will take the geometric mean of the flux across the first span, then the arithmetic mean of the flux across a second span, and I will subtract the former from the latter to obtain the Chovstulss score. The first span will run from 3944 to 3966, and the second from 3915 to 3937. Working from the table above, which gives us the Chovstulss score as -5.7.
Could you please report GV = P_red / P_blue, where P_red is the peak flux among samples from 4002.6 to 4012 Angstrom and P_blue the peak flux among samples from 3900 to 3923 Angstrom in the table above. 1.27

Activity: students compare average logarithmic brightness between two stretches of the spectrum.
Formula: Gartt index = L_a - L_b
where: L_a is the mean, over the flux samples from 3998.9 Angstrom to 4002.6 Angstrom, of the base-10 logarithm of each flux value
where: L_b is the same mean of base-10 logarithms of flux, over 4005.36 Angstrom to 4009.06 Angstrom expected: 0.0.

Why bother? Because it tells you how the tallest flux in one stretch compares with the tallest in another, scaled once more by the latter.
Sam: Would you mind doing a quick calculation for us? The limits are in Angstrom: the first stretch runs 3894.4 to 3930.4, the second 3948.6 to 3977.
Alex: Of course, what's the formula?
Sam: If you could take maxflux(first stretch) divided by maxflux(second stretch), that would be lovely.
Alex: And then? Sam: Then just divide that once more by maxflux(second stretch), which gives 0.048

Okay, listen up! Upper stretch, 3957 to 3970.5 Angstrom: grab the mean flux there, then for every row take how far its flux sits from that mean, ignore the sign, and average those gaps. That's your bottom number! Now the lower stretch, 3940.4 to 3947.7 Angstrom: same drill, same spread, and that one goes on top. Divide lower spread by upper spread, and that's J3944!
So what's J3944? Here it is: 0.29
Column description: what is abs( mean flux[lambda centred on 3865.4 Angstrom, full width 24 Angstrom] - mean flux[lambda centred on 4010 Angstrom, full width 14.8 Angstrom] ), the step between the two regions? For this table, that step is 12.4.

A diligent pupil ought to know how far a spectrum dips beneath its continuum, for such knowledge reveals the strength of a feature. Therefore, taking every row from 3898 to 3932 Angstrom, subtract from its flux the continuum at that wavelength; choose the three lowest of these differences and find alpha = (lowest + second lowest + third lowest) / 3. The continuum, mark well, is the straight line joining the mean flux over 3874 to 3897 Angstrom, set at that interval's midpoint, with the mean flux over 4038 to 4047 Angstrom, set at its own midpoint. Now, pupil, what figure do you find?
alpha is -13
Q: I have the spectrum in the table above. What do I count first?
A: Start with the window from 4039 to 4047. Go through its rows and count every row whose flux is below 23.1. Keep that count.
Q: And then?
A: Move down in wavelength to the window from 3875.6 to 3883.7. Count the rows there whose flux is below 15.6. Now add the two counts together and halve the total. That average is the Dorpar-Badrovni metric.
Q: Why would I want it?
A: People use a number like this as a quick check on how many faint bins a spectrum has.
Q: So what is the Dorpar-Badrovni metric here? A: 7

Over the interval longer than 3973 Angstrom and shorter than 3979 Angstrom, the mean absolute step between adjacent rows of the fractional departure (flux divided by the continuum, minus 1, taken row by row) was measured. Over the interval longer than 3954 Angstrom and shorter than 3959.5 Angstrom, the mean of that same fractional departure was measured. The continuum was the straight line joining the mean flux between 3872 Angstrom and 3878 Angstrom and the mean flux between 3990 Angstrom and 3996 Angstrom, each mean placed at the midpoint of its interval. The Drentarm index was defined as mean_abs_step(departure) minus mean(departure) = 0.10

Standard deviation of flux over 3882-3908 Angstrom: 1.5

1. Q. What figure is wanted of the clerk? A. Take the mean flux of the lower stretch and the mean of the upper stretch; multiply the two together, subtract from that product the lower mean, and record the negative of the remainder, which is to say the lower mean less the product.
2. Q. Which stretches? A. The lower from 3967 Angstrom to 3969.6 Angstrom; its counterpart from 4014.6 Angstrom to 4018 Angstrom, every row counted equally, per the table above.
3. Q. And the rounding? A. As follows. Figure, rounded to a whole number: -107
